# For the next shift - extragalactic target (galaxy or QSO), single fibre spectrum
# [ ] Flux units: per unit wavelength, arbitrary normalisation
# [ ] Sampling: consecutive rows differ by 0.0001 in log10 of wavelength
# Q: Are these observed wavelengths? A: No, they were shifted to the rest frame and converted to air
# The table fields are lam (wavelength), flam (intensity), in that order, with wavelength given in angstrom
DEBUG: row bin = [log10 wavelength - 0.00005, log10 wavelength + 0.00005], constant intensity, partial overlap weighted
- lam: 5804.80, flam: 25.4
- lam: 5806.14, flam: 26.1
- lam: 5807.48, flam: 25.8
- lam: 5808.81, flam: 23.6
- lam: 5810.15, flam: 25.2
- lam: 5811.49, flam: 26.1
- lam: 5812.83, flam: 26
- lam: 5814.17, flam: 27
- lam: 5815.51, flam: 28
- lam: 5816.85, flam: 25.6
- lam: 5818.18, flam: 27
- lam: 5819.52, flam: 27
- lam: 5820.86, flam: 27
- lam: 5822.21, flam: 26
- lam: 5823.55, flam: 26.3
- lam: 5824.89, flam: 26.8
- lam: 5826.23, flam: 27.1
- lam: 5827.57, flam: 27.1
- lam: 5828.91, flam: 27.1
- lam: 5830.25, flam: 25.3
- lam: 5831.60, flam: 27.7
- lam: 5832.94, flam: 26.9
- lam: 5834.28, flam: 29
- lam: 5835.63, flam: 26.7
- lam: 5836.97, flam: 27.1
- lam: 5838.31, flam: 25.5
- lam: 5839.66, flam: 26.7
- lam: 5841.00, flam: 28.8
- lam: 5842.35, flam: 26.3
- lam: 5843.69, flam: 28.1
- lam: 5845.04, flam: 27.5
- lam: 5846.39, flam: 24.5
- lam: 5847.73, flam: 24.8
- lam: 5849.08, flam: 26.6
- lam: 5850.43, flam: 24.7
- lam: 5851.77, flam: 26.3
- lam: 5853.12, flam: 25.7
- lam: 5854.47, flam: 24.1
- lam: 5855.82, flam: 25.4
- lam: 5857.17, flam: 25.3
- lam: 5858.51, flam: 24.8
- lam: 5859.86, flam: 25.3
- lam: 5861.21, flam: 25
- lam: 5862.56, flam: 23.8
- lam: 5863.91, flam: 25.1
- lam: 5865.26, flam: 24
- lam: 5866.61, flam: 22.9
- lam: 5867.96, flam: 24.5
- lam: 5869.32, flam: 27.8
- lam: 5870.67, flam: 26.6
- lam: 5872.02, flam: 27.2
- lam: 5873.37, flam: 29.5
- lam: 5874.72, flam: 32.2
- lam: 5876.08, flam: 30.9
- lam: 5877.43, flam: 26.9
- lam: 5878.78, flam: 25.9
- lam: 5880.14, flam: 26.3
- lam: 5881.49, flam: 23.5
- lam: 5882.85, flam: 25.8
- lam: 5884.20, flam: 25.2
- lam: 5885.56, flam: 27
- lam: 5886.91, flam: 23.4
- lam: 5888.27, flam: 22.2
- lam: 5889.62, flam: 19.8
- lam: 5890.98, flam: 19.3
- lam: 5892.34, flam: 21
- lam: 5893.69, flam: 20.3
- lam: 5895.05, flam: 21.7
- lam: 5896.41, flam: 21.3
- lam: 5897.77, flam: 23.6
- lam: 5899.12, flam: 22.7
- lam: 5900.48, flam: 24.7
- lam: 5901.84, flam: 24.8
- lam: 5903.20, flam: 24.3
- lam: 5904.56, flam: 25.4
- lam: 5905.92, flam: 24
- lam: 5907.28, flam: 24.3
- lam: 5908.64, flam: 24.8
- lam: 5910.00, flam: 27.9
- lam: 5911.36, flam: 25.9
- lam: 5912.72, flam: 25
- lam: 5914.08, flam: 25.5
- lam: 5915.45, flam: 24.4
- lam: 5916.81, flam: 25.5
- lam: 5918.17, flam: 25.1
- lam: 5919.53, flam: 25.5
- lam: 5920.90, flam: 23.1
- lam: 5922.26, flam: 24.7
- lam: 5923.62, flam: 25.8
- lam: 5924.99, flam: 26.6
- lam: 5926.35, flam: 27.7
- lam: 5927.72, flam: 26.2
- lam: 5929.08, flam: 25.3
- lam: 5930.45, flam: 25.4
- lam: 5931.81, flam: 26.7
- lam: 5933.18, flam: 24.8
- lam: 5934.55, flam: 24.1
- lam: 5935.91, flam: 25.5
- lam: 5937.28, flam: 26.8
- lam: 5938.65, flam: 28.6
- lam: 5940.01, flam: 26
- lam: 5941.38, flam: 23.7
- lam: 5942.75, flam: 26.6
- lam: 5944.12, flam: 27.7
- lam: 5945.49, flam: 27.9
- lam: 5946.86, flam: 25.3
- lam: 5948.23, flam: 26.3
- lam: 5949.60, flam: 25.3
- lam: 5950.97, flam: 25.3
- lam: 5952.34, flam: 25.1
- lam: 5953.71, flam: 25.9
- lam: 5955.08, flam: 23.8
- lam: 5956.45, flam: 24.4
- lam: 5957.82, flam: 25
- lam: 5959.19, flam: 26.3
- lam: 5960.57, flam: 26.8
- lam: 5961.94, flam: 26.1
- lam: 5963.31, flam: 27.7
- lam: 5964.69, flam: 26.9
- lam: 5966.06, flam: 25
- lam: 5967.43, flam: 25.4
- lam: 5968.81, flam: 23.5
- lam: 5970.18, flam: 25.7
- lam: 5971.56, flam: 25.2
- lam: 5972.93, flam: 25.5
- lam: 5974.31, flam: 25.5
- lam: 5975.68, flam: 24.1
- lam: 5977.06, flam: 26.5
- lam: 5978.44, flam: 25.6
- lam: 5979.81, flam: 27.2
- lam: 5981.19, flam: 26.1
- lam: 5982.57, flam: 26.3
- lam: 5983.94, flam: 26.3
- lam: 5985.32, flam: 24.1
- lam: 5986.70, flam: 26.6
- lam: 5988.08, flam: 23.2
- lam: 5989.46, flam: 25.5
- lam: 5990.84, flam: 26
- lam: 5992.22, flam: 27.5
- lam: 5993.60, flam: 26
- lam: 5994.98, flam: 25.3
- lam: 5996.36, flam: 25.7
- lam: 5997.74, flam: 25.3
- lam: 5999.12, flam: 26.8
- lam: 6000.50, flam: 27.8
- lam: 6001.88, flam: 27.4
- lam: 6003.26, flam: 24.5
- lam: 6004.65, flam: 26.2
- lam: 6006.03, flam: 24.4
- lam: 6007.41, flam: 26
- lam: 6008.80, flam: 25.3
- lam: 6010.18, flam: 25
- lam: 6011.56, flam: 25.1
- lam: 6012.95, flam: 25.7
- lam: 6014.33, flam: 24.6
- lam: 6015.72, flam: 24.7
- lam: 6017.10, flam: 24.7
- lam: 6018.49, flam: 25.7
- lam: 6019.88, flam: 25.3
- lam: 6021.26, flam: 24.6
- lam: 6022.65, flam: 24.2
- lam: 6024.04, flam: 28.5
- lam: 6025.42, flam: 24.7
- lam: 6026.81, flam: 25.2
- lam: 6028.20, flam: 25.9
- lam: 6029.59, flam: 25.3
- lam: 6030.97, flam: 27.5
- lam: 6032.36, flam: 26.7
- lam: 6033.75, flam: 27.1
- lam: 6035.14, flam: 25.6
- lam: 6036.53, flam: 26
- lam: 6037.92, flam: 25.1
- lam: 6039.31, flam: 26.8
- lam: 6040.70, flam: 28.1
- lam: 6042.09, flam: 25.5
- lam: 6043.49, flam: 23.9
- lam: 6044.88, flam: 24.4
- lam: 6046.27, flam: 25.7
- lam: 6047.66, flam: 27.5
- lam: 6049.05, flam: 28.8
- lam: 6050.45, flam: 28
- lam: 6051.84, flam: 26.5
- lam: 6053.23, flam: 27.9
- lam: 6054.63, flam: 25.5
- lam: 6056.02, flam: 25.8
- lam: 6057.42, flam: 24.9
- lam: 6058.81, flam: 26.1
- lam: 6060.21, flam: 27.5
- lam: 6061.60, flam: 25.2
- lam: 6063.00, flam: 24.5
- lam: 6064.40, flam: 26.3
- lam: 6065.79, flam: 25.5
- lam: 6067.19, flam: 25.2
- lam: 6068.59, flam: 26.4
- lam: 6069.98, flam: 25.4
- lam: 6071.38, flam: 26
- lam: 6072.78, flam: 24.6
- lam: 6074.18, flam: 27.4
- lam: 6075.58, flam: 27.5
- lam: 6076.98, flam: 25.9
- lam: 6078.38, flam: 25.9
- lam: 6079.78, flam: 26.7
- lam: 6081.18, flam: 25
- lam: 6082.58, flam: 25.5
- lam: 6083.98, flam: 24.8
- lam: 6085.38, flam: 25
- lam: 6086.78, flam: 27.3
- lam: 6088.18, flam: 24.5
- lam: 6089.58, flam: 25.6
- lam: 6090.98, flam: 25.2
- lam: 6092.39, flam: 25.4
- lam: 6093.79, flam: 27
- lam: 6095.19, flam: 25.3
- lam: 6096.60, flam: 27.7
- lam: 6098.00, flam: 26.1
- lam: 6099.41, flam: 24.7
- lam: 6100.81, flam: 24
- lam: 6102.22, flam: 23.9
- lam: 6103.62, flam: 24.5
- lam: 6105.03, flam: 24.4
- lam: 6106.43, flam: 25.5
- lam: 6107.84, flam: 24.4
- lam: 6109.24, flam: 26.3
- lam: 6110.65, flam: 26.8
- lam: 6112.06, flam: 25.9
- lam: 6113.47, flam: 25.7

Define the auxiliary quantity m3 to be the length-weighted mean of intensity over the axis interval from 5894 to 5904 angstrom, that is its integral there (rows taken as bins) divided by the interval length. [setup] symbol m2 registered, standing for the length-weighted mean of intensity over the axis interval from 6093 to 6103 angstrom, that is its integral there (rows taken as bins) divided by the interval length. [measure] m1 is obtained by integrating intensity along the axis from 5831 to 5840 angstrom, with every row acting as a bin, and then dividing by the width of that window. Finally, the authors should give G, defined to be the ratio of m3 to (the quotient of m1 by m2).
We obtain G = 22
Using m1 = 27.1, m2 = 25.5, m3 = 23.2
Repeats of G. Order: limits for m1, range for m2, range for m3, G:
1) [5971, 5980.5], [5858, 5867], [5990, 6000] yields 25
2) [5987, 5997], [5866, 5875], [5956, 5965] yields 28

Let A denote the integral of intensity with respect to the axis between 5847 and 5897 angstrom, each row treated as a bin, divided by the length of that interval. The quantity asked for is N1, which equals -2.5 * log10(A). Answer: -3.49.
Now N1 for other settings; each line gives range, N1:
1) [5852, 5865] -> -3.49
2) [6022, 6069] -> -3.54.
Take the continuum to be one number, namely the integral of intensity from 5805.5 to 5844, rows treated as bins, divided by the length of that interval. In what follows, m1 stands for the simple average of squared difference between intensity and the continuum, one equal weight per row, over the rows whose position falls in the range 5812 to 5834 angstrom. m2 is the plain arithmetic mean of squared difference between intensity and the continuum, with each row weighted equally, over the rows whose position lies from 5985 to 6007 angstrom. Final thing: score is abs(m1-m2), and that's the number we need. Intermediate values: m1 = 0.5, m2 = 2.3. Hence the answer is 1.8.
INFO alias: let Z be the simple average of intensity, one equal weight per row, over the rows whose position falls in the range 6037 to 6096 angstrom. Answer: 26.0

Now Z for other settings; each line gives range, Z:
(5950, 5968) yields 25.7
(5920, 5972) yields 25.7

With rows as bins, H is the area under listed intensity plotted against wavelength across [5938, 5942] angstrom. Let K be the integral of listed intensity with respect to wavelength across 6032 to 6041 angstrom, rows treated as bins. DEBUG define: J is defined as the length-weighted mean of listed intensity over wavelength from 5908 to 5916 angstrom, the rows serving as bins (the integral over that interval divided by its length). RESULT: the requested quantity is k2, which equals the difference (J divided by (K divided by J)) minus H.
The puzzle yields -102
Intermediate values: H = 105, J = 25.6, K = 238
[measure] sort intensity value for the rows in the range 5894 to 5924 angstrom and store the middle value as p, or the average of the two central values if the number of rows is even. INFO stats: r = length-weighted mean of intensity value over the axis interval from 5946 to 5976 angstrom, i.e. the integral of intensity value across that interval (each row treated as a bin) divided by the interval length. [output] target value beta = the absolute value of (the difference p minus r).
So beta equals 0.7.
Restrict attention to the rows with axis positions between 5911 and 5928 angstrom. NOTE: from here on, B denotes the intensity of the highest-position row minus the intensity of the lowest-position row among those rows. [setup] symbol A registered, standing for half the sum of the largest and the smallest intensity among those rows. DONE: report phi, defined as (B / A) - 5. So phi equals -4.99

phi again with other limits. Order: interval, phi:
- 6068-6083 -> -5.03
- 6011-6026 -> -5.02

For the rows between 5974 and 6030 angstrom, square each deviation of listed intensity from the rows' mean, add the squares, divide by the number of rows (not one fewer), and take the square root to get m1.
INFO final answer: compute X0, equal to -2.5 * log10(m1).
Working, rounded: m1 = 1.1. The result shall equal -0.09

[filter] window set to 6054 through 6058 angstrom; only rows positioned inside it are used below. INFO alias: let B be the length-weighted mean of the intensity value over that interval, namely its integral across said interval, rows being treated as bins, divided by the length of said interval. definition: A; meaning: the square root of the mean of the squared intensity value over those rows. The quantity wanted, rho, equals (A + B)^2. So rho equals 2582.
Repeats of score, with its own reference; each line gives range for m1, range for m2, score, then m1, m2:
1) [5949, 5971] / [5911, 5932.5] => 0.2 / 2.4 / 2.3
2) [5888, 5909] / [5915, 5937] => 16.1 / 18.8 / 2.7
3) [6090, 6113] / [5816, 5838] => 1.9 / 2.6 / 0.7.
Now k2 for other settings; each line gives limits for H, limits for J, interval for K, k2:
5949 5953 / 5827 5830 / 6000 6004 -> -94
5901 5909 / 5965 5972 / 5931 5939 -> -194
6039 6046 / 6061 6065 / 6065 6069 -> -173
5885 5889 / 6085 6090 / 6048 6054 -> -92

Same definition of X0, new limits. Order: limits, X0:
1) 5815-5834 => 0.36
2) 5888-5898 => -0.28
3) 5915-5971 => -0.23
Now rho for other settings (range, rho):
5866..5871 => 2590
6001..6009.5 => 2635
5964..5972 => 2559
